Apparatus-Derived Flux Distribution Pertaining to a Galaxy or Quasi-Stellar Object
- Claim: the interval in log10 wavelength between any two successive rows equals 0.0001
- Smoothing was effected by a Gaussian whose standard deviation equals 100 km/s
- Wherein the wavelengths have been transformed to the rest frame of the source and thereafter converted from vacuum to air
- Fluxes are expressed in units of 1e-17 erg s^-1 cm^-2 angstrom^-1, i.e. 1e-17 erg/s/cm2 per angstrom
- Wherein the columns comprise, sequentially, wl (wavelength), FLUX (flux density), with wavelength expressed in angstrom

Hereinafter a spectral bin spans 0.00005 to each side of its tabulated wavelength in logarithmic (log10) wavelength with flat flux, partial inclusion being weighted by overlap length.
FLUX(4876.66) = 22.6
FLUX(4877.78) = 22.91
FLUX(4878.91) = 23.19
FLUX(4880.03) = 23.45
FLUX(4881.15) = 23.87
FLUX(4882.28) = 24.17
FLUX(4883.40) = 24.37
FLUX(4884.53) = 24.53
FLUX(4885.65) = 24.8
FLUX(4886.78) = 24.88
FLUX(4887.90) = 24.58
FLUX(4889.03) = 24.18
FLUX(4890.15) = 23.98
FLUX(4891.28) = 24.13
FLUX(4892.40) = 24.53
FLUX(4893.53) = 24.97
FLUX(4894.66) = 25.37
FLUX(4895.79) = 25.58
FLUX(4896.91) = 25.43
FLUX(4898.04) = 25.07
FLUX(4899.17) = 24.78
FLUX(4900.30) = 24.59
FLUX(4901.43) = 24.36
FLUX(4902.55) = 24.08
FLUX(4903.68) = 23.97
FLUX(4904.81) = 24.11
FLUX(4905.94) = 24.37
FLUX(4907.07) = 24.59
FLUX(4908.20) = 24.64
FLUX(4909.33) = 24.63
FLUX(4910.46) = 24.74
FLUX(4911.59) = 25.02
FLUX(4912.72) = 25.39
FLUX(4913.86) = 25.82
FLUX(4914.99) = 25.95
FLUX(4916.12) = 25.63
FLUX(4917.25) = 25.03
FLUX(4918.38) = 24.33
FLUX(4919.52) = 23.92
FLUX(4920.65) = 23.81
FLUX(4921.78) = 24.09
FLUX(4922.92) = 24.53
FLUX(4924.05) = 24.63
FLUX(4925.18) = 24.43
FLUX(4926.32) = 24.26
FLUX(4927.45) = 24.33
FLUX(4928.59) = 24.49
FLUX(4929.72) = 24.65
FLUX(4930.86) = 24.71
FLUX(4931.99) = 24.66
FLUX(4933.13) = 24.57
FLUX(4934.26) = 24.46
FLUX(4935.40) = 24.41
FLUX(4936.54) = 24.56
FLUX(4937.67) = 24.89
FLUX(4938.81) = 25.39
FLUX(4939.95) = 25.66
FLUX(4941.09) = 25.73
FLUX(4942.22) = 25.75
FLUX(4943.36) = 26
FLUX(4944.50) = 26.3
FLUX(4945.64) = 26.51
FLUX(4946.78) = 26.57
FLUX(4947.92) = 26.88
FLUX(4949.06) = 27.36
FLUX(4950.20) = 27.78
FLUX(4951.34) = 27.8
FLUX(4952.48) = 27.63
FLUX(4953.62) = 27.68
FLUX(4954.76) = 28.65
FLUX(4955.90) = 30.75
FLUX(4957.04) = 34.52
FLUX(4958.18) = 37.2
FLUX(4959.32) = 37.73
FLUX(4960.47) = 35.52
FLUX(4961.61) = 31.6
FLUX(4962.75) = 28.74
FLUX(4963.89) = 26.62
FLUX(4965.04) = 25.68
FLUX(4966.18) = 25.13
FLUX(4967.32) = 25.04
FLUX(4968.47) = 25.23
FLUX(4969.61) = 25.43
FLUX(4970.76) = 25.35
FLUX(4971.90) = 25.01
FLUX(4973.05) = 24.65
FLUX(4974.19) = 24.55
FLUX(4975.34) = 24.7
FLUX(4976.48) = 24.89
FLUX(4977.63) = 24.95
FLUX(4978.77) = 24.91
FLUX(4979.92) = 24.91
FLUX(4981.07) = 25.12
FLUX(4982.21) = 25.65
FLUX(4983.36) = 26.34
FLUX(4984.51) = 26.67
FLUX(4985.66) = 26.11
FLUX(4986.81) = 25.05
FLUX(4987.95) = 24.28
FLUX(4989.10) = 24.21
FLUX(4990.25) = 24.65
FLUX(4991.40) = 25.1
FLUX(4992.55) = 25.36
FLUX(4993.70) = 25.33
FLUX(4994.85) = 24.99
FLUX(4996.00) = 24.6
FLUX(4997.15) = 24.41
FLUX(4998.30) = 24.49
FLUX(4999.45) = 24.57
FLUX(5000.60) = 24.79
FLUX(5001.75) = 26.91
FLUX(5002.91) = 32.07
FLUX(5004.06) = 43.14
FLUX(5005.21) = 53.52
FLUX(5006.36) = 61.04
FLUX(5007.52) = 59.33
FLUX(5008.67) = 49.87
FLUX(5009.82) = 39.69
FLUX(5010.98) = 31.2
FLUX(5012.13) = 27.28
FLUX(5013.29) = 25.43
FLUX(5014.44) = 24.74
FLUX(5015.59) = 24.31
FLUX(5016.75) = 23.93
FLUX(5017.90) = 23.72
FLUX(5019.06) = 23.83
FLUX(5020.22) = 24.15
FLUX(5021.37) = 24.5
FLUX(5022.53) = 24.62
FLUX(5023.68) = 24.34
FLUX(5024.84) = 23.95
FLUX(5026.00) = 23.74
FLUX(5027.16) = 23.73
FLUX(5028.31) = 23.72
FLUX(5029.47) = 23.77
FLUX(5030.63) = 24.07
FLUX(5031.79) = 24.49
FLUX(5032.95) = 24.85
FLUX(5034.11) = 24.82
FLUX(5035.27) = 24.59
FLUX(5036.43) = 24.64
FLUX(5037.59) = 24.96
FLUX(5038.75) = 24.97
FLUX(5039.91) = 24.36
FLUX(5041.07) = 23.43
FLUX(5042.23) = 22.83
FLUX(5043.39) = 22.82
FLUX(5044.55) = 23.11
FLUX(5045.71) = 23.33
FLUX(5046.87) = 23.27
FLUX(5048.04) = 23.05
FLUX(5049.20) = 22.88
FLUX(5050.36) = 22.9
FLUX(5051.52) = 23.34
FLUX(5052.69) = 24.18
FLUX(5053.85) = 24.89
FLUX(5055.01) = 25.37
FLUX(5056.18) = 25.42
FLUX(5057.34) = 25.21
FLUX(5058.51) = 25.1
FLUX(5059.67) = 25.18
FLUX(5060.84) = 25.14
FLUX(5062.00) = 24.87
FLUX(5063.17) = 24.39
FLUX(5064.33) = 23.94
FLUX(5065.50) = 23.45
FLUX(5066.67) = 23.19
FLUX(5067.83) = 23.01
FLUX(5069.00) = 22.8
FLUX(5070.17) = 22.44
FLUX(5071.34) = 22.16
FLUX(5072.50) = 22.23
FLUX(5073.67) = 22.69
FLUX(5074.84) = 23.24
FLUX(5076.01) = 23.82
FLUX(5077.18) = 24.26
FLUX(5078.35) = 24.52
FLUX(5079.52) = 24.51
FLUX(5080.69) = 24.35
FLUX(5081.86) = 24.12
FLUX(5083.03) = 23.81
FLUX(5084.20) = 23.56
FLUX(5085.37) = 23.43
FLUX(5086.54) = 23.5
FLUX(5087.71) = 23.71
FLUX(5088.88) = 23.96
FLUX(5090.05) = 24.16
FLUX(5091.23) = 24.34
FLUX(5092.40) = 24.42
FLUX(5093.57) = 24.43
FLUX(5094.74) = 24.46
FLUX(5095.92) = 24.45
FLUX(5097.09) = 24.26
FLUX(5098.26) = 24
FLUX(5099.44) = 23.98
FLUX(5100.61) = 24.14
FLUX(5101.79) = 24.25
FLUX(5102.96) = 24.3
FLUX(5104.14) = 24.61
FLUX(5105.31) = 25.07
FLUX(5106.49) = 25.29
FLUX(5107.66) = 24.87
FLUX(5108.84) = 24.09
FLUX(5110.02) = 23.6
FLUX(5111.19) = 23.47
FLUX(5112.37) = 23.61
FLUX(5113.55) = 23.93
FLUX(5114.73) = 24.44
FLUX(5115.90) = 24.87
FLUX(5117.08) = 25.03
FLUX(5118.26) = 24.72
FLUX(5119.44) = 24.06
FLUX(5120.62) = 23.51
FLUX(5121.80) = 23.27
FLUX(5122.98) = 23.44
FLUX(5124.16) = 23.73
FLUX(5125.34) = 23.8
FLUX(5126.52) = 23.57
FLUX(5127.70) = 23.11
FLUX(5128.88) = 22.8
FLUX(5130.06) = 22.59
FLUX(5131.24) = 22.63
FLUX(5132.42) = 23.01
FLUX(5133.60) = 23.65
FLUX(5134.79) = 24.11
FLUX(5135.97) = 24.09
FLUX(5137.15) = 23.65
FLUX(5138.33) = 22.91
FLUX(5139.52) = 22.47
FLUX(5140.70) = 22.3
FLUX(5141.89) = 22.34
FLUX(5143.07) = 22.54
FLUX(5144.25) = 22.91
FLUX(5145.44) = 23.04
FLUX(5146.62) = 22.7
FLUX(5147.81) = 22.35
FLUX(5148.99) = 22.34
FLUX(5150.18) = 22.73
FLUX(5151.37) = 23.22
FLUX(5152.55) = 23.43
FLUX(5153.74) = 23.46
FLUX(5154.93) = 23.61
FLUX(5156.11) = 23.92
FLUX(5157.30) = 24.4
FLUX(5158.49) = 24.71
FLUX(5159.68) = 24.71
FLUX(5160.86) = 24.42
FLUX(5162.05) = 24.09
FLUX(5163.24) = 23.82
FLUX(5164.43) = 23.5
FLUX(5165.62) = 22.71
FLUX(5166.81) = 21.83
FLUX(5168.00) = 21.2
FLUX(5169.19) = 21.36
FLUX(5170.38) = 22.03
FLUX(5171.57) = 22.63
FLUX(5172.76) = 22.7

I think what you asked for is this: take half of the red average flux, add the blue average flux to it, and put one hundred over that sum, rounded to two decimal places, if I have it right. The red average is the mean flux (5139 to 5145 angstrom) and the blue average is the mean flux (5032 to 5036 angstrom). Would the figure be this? 2.78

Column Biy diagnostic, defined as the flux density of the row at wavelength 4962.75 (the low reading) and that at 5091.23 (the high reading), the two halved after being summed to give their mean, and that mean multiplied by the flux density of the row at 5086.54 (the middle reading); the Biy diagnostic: 624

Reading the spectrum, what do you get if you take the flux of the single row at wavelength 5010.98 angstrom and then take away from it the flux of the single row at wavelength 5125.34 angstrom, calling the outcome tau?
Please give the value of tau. 7.4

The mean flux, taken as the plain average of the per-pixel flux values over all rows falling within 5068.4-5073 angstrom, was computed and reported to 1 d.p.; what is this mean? 22.4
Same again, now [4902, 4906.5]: 24.1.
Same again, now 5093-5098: 24.4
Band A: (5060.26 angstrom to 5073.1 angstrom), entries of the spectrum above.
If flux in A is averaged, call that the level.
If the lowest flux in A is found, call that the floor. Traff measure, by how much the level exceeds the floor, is 1.3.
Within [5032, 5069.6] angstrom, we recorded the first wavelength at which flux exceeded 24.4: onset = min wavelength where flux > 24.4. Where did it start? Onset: 5032.95 angstrom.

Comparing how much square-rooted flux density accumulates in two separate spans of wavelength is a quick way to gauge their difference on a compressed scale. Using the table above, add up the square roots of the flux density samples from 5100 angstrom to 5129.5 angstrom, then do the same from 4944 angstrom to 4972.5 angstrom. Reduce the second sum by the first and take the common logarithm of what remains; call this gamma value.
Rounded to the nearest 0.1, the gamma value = 1.0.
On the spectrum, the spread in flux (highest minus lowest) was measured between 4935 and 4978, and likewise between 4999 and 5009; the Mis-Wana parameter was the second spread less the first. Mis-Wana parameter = 23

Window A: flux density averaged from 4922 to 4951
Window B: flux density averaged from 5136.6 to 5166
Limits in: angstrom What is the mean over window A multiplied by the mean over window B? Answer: 590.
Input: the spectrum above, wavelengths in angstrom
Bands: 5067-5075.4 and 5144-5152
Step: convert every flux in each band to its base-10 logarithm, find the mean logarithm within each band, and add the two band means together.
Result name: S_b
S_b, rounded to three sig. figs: 2.71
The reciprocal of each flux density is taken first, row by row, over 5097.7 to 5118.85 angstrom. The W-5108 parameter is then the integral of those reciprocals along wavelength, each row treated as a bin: 0.87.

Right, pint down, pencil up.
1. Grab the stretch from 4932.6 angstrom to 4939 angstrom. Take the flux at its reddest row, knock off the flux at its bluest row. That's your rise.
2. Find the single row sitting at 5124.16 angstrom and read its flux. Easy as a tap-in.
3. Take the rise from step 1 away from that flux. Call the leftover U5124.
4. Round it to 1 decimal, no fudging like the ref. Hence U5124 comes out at 22.9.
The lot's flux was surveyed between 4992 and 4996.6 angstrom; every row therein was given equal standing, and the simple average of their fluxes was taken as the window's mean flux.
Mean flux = 25.1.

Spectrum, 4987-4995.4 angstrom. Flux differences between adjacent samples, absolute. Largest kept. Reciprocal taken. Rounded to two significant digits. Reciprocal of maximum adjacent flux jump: 2.2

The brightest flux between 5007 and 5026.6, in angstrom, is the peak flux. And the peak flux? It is 59.33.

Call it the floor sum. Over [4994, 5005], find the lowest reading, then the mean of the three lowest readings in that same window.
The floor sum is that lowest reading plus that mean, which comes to 48.9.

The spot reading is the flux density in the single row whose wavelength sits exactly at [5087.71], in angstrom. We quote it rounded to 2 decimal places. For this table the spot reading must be 23.71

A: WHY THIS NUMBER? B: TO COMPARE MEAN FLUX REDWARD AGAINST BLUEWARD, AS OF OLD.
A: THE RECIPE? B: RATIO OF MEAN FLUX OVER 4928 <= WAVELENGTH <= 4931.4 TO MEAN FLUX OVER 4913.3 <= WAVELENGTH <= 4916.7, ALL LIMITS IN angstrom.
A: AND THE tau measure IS 0.95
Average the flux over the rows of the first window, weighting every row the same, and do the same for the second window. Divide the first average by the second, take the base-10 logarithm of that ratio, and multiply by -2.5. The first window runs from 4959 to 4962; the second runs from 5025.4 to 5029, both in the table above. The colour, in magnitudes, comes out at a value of -0.42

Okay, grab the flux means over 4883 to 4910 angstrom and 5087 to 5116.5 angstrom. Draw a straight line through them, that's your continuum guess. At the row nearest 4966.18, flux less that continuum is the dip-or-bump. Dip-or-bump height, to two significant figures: 0.64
